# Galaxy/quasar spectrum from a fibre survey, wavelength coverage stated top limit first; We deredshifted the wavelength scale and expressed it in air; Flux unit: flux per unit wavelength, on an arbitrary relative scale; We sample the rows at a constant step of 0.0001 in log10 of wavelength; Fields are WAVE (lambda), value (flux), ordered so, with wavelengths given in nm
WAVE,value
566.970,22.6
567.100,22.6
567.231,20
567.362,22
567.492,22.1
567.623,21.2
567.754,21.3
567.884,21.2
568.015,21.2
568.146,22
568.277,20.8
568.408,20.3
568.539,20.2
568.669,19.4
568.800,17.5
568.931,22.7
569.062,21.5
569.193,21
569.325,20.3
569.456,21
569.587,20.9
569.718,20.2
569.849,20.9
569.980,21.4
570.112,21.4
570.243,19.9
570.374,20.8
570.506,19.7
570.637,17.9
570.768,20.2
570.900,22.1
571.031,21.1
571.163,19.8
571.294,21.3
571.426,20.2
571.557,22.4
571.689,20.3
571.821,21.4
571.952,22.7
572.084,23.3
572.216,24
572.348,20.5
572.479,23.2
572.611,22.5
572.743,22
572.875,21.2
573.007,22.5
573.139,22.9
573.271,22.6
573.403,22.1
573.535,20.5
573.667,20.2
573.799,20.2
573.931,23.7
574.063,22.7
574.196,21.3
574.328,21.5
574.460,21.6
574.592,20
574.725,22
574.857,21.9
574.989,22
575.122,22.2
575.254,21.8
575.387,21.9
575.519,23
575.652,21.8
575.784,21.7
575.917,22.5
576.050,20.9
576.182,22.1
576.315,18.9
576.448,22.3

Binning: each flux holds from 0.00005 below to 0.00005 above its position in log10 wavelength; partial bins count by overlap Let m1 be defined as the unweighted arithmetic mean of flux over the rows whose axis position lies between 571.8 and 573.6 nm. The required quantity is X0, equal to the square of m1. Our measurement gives 495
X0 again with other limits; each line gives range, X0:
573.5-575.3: 464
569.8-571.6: 426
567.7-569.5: 430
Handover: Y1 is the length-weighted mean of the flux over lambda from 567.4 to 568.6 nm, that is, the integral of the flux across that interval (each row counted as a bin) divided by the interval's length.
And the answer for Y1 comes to 21.2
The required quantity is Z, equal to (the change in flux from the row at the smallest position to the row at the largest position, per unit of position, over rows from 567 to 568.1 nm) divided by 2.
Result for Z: -1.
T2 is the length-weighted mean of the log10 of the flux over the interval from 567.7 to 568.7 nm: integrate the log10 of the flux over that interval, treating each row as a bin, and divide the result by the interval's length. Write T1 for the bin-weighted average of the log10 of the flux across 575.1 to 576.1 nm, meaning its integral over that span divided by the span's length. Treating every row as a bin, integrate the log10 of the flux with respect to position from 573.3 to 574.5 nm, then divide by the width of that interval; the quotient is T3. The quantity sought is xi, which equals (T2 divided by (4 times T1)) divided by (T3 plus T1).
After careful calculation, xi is 0.0919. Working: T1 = 1.34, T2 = 1.320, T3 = 1.333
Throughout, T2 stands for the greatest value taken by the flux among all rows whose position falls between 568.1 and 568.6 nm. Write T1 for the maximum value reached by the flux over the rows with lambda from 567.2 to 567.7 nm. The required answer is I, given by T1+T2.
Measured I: 44.1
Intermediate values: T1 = 22.1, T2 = 22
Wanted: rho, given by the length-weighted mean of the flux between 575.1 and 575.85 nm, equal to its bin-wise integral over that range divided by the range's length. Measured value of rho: 22.1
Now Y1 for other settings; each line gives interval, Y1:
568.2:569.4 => 20.4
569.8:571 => 20.5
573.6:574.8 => 21.5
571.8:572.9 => 22.4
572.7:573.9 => 21.6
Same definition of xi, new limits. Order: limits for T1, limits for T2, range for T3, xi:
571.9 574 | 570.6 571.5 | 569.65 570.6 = 0.0918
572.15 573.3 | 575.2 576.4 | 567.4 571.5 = 0.0927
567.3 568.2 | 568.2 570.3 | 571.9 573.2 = 0.0916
